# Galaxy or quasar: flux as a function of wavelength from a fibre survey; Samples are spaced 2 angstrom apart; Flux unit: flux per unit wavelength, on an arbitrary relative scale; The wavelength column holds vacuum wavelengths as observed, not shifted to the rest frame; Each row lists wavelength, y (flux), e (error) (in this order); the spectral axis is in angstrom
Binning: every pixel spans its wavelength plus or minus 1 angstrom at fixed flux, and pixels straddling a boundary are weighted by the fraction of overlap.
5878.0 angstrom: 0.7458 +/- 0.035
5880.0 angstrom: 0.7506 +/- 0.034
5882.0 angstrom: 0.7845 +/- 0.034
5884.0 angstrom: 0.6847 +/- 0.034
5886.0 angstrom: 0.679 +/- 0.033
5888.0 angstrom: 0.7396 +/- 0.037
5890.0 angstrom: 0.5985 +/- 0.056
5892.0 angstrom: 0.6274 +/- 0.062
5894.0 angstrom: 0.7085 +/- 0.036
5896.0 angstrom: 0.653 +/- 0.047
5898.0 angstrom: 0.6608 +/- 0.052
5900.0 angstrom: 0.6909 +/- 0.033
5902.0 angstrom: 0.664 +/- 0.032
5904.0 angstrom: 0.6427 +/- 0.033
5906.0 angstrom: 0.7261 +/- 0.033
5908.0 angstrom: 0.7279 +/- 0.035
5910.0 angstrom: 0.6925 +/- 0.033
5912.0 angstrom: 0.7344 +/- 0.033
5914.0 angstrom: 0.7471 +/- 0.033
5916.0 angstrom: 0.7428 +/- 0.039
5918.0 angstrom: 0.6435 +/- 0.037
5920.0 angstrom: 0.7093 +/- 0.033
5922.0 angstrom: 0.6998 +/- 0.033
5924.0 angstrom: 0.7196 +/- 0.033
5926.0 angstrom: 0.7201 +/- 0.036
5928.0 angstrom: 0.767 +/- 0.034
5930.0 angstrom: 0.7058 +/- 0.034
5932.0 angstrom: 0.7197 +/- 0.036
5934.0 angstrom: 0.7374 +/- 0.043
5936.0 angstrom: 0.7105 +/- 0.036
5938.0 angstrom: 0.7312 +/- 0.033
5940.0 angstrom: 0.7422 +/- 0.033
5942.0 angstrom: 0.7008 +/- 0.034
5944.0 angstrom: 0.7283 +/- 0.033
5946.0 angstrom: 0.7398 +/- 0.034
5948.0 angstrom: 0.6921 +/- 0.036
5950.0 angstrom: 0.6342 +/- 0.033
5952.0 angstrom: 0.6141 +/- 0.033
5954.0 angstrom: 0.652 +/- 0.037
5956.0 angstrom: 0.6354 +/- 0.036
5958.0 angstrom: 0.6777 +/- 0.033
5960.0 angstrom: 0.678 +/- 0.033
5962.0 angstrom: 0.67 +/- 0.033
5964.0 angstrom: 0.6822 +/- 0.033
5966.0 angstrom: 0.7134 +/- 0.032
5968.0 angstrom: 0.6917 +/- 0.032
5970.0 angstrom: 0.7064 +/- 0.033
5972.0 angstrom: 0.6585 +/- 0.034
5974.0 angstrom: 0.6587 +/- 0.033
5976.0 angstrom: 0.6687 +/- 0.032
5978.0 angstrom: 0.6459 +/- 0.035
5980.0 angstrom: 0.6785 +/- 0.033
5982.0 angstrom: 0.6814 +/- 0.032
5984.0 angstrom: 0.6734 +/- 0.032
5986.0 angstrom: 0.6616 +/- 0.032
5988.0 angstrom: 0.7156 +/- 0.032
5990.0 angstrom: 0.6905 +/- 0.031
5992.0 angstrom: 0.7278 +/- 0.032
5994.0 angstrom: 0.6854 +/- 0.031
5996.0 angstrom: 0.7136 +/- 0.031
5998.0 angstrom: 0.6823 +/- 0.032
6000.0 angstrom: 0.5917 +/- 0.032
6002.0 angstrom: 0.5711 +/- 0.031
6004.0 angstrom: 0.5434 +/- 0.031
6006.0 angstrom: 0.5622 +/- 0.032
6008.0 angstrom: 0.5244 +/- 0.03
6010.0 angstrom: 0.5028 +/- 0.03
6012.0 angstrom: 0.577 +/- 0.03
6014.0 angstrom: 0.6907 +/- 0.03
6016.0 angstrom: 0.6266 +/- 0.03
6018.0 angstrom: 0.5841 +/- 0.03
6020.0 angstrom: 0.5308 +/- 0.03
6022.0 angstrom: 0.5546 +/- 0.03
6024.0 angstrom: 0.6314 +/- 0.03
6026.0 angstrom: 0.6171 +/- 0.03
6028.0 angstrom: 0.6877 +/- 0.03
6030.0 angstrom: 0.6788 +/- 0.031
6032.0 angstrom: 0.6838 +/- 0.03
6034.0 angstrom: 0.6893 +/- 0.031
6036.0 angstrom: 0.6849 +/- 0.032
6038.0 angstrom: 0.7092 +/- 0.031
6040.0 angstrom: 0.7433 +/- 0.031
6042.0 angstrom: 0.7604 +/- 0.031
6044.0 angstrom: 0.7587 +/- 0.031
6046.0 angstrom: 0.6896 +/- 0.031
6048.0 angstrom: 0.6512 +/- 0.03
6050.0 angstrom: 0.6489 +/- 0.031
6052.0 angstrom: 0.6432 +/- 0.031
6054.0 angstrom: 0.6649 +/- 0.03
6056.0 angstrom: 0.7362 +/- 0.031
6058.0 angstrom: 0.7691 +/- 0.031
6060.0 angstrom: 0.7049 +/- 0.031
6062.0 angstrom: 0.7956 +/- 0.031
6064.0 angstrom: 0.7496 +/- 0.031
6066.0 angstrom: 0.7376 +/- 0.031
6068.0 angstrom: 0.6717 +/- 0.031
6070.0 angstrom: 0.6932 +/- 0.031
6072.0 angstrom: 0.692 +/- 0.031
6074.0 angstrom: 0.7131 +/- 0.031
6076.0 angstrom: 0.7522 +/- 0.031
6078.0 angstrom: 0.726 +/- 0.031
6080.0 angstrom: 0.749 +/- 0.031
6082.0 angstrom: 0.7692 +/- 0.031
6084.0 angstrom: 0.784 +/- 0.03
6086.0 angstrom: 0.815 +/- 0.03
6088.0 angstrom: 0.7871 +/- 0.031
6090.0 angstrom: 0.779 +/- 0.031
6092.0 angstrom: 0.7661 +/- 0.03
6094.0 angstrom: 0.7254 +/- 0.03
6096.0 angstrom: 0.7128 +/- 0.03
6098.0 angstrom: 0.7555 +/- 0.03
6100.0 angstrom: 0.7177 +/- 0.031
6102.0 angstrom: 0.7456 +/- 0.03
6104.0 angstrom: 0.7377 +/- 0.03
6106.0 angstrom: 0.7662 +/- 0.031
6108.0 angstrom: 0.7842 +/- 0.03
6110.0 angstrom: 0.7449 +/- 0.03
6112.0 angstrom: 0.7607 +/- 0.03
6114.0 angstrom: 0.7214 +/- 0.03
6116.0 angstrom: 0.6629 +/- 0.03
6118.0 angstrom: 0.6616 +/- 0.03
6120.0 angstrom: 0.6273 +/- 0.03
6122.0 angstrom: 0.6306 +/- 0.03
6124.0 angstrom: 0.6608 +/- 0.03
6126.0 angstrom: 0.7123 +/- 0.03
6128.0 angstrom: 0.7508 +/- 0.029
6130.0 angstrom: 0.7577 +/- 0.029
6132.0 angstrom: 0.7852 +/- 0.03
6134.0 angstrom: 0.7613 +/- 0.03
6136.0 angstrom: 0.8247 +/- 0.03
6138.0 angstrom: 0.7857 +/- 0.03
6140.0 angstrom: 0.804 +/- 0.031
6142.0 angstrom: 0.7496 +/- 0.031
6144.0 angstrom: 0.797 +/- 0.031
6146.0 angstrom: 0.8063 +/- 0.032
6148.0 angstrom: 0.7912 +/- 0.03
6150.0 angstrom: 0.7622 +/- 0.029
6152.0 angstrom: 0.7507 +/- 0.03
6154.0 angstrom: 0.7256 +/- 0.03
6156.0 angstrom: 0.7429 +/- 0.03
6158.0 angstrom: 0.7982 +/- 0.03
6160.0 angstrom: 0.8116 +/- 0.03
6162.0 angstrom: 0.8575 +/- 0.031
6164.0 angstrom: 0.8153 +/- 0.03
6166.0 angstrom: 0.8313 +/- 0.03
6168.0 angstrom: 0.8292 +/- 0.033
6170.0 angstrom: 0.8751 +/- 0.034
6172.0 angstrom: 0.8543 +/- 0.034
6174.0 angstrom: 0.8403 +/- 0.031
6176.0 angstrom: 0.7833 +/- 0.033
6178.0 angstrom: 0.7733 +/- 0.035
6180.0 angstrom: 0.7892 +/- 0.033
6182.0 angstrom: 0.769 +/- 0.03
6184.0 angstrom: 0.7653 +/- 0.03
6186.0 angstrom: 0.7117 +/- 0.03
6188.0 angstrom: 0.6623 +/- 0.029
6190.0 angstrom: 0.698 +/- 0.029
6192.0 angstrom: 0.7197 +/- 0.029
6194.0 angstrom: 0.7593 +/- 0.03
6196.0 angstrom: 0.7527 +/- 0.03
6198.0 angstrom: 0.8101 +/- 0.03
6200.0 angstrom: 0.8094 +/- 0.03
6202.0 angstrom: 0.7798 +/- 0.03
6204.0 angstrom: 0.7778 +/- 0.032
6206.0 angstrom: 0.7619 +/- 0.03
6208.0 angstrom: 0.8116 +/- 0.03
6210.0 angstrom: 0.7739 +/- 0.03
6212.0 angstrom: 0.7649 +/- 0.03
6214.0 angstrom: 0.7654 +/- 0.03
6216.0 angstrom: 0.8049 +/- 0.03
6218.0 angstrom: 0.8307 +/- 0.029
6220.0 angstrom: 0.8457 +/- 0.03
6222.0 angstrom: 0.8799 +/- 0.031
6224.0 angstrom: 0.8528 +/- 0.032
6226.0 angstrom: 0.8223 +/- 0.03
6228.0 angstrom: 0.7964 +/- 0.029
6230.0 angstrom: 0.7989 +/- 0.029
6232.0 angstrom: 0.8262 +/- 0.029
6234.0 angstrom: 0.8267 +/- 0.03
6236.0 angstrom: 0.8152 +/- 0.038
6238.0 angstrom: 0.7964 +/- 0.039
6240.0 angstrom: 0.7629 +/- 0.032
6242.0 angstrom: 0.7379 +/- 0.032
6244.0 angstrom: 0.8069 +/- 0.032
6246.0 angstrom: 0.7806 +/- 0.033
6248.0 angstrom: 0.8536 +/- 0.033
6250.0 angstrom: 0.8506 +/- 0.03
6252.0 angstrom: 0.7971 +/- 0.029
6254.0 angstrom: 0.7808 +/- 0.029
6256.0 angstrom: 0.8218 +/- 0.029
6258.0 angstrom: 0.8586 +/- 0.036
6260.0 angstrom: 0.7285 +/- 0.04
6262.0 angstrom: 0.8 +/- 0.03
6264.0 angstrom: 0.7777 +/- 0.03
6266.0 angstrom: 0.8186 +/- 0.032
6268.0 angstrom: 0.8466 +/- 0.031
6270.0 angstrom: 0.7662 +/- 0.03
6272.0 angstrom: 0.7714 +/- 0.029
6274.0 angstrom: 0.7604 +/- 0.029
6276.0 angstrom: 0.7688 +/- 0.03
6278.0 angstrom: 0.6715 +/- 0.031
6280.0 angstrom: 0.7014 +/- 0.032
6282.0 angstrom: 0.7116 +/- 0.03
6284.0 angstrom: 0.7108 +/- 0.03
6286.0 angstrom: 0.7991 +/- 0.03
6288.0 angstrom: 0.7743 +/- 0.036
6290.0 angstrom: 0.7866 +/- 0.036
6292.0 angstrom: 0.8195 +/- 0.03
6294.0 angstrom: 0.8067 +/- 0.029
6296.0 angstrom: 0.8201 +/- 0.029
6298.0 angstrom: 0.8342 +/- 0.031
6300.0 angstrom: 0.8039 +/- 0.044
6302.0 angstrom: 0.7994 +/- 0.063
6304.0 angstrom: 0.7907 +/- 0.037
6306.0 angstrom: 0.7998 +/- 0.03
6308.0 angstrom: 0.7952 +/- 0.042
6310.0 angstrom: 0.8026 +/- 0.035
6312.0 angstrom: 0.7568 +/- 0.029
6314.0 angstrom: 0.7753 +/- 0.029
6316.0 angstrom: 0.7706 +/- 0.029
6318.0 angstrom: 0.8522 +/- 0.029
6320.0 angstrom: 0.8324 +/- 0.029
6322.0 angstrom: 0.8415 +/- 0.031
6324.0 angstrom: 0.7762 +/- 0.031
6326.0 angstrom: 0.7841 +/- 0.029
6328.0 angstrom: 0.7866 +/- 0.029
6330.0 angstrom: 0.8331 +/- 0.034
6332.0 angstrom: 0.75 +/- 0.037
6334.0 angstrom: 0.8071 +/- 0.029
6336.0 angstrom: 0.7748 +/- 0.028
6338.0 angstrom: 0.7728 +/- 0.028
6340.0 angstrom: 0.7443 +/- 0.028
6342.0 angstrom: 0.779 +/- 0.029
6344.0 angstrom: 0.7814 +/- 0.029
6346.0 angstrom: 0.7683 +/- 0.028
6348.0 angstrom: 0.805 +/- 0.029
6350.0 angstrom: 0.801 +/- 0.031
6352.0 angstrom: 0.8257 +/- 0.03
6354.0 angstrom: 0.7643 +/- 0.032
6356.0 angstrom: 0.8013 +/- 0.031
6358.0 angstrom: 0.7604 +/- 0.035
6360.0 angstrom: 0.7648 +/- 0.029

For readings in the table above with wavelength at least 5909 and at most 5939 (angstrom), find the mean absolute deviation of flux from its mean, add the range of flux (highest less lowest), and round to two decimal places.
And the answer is 0.14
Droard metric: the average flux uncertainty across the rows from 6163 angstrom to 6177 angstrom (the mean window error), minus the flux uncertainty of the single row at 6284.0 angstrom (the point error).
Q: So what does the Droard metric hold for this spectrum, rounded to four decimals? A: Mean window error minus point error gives 0.0021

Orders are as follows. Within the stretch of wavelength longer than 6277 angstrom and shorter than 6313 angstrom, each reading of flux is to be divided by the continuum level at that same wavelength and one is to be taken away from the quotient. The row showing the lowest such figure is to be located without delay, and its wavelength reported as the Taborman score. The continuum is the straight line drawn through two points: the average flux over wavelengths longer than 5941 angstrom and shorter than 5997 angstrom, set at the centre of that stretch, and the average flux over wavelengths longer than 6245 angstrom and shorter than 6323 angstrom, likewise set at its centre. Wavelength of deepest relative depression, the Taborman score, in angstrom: 6278.0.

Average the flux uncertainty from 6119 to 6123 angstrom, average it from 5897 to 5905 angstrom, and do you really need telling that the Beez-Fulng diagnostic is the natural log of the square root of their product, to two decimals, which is -3.39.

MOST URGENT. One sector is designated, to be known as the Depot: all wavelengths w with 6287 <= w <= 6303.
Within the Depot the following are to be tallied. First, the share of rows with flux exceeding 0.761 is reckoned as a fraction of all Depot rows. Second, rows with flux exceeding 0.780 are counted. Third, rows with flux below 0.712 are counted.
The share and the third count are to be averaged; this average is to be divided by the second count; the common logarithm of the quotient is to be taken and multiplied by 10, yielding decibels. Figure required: -11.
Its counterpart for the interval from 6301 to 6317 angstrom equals -11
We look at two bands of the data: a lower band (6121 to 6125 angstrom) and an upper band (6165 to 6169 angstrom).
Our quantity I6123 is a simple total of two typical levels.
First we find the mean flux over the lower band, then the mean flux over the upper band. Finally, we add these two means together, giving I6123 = 1.48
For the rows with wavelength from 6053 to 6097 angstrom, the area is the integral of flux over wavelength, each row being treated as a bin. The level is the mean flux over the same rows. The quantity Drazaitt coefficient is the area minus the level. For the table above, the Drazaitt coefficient 31.8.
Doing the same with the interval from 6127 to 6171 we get 34.0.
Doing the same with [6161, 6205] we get 33.7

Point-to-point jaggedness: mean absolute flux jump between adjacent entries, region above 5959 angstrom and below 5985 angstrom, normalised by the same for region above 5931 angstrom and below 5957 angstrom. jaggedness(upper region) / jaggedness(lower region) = 0.6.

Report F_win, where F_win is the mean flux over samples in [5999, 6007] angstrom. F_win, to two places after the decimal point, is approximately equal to 0.57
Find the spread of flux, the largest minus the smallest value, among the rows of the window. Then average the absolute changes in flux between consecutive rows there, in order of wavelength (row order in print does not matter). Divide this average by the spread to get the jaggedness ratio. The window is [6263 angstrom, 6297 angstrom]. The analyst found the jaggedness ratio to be 0.18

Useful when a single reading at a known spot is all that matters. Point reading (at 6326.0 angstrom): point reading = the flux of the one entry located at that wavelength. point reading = 0.7841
